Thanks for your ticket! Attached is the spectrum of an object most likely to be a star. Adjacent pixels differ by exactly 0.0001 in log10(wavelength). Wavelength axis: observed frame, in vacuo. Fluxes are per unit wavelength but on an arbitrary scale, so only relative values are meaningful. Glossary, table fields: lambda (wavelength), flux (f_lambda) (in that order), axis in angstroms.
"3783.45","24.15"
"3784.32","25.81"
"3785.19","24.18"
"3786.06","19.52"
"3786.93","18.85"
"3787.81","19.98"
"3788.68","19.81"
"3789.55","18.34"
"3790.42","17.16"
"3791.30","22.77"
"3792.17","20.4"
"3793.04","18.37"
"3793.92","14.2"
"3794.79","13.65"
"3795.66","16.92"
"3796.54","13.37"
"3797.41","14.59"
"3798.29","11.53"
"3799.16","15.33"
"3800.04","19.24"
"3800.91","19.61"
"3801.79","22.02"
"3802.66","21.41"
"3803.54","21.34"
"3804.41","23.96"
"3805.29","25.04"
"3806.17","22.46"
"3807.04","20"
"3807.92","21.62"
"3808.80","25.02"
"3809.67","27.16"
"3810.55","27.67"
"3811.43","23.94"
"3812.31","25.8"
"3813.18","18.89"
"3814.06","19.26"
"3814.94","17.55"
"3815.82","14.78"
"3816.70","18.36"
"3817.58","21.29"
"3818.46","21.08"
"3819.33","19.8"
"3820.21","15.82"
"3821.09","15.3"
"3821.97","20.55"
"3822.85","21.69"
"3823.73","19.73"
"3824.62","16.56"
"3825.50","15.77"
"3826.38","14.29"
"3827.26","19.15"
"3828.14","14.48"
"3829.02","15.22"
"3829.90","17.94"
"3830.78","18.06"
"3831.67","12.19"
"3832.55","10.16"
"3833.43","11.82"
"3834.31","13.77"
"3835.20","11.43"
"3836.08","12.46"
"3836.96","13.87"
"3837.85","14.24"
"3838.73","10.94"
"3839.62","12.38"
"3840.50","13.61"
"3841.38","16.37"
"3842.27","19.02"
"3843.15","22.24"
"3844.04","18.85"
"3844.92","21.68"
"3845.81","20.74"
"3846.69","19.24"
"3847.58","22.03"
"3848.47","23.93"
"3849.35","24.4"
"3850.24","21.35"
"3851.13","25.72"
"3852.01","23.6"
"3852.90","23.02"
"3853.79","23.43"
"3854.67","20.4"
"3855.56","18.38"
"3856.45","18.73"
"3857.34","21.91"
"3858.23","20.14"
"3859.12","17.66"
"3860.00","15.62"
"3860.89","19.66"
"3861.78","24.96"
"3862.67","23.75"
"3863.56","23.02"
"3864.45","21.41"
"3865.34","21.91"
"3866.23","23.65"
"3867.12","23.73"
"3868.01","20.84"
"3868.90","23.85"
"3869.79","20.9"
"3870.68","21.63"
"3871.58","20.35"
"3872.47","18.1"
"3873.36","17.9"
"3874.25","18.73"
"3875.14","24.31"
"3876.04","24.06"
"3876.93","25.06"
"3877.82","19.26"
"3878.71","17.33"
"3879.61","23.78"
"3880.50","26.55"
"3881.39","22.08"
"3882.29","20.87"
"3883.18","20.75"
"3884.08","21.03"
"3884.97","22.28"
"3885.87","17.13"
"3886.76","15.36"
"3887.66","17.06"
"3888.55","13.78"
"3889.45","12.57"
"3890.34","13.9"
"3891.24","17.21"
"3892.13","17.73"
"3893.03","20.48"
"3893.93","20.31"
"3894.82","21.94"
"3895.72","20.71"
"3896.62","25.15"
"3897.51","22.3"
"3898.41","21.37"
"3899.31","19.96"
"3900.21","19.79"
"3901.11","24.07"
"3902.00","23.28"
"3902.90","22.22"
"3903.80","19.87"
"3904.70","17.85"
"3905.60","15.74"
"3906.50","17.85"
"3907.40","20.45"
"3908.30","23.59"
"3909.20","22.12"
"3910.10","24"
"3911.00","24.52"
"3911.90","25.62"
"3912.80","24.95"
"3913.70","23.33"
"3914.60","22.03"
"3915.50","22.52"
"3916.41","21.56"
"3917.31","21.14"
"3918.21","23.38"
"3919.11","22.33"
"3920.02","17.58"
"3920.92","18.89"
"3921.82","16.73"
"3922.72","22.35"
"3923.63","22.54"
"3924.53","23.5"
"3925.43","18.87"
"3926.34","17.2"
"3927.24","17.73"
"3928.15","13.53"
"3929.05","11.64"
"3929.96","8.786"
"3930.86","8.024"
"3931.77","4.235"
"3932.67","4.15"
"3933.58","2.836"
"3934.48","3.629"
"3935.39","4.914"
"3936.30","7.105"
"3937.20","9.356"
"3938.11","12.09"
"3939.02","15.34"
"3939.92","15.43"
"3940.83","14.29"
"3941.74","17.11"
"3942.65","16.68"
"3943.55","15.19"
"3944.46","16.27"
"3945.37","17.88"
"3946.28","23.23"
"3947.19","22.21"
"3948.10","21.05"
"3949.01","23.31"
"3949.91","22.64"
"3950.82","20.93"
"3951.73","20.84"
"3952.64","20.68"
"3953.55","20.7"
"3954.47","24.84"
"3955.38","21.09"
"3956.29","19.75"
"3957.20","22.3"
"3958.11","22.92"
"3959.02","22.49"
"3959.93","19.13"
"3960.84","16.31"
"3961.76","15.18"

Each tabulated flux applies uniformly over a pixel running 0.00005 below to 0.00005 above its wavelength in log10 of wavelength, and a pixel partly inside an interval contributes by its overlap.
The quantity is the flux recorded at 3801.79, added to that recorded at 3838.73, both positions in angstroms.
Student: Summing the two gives 33.0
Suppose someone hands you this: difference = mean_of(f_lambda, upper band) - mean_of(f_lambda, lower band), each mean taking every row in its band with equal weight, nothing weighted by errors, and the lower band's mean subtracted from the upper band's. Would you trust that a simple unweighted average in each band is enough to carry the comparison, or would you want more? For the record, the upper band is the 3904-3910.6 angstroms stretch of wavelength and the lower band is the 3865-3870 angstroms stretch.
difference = -2.3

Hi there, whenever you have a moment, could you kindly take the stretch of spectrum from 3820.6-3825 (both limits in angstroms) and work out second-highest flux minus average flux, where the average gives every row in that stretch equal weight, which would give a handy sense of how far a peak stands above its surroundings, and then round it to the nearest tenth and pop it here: 1.8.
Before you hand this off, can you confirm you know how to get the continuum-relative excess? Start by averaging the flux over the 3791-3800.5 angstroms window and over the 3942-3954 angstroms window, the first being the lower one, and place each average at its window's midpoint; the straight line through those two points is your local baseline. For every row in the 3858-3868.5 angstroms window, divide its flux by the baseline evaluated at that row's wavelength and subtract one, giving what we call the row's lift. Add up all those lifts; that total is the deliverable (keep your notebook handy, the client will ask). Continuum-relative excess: 2.2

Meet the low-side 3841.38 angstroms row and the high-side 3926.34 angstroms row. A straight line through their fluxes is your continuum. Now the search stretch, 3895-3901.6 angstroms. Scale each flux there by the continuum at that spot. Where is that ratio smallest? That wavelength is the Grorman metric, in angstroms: 3900.21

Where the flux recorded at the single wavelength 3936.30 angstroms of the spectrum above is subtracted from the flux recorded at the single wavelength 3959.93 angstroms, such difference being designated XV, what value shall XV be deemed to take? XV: 12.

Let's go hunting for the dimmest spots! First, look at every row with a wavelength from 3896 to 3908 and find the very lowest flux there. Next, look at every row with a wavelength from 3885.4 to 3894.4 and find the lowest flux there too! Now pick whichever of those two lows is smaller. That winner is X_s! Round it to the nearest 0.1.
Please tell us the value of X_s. 12.6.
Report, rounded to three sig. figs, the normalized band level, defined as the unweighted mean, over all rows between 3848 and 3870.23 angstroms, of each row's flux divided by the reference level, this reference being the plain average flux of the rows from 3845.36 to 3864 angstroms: 1.02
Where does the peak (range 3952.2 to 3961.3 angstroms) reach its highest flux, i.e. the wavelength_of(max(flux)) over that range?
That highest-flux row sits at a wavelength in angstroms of 3954.47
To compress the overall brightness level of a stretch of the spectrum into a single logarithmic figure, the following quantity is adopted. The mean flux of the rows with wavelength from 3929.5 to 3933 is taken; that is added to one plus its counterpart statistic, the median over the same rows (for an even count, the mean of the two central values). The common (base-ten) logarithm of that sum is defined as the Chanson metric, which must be 1.13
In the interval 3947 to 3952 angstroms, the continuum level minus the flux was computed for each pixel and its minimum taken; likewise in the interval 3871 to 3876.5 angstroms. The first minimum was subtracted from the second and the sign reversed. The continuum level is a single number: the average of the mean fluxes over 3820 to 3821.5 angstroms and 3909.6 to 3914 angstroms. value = 1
